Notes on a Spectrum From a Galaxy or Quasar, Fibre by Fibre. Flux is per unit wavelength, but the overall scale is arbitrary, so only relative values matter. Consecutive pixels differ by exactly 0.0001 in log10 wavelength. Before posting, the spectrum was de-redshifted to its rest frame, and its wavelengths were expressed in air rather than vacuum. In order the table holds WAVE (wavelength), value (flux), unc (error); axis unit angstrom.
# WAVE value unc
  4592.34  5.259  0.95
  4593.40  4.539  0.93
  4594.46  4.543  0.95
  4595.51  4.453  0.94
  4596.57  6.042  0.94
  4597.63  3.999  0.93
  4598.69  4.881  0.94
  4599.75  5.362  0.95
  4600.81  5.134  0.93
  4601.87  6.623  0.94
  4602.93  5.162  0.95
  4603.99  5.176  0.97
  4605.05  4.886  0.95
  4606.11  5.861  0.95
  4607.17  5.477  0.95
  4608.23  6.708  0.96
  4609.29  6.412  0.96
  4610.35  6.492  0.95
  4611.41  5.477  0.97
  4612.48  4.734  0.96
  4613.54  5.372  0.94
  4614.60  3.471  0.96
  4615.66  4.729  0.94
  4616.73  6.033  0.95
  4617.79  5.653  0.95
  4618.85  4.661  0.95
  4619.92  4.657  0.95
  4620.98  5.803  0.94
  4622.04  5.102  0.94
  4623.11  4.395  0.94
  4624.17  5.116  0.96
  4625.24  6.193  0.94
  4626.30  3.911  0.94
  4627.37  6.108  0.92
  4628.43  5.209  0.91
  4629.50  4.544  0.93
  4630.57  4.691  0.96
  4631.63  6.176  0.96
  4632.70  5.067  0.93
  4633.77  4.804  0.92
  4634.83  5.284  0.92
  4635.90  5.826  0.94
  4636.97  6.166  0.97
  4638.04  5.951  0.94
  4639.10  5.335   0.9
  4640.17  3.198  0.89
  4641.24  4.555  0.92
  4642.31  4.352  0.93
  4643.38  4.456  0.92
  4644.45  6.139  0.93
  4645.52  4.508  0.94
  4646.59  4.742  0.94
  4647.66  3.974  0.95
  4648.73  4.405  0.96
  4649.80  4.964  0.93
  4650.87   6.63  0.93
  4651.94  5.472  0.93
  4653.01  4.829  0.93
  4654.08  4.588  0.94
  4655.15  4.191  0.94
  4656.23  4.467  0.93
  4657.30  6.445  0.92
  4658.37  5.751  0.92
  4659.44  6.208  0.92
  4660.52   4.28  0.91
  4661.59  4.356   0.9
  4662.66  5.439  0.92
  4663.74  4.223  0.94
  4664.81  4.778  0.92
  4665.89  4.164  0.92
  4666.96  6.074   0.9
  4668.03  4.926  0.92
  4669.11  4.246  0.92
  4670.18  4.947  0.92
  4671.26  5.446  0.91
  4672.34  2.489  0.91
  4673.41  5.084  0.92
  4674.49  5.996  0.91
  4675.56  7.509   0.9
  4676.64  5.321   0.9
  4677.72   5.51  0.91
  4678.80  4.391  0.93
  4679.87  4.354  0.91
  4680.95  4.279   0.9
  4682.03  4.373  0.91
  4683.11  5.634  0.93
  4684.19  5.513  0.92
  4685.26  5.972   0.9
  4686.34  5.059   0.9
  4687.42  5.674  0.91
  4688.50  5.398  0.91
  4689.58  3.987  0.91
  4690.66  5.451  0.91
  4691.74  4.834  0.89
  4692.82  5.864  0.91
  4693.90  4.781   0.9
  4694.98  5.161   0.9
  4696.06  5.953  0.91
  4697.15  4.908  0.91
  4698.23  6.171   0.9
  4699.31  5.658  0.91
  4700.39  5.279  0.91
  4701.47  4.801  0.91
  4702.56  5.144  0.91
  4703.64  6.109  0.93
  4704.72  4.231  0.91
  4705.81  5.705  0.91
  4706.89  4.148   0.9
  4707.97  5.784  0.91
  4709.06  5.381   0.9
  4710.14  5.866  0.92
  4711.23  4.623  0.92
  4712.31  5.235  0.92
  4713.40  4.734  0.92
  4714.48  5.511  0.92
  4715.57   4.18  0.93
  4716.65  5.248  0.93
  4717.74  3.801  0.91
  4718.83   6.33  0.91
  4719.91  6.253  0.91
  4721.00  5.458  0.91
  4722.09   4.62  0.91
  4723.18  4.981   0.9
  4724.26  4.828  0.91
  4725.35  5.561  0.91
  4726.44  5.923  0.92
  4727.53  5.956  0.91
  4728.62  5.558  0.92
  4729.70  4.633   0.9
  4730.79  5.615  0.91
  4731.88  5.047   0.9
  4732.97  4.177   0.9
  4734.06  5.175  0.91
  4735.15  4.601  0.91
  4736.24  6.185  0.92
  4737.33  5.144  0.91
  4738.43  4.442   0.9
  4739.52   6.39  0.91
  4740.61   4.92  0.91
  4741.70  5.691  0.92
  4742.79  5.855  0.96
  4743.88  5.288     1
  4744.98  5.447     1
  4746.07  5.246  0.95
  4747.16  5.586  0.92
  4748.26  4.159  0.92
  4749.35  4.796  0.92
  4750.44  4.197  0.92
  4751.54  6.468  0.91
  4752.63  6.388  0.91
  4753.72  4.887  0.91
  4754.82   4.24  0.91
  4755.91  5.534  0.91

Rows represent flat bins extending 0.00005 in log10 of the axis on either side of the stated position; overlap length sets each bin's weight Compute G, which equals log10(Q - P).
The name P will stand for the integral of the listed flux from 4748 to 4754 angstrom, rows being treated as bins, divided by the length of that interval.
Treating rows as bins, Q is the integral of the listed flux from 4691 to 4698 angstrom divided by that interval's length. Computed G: -1.1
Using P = 5.22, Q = 5.29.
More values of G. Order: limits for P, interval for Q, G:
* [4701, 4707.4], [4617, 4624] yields -1.2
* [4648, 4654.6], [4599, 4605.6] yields -0.6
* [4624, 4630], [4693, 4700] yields -0.6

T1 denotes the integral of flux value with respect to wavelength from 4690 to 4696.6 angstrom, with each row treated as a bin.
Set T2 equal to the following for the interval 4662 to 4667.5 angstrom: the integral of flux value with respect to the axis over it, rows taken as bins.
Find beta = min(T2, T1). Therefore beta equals 27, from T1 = 35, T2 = 27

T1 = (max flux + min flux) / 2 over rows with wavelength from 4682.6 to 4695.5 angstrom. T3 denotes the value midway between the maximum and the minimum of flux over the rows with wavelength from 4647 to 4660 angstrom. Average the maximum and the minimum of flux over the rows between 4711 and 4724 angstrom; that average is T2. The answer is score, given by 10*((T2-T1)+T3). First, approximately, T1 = 4.98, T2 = 5.07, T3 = 5.30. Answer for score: 54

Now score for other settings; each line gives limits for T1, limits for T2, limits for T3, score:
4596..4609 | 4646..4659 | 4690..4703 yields 54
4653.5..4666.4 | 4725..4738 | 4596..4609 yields 52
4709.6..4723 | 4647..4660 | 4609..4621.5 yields 52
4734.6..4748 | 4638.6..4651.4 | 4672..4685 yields 45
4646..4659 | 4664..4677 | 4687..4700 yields 48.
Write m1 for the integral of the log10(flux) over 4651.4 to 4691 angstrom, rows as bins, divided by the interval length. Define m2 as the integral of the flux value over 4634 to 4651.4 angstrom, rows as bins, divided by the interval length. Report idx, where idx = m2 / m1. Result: 7.22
